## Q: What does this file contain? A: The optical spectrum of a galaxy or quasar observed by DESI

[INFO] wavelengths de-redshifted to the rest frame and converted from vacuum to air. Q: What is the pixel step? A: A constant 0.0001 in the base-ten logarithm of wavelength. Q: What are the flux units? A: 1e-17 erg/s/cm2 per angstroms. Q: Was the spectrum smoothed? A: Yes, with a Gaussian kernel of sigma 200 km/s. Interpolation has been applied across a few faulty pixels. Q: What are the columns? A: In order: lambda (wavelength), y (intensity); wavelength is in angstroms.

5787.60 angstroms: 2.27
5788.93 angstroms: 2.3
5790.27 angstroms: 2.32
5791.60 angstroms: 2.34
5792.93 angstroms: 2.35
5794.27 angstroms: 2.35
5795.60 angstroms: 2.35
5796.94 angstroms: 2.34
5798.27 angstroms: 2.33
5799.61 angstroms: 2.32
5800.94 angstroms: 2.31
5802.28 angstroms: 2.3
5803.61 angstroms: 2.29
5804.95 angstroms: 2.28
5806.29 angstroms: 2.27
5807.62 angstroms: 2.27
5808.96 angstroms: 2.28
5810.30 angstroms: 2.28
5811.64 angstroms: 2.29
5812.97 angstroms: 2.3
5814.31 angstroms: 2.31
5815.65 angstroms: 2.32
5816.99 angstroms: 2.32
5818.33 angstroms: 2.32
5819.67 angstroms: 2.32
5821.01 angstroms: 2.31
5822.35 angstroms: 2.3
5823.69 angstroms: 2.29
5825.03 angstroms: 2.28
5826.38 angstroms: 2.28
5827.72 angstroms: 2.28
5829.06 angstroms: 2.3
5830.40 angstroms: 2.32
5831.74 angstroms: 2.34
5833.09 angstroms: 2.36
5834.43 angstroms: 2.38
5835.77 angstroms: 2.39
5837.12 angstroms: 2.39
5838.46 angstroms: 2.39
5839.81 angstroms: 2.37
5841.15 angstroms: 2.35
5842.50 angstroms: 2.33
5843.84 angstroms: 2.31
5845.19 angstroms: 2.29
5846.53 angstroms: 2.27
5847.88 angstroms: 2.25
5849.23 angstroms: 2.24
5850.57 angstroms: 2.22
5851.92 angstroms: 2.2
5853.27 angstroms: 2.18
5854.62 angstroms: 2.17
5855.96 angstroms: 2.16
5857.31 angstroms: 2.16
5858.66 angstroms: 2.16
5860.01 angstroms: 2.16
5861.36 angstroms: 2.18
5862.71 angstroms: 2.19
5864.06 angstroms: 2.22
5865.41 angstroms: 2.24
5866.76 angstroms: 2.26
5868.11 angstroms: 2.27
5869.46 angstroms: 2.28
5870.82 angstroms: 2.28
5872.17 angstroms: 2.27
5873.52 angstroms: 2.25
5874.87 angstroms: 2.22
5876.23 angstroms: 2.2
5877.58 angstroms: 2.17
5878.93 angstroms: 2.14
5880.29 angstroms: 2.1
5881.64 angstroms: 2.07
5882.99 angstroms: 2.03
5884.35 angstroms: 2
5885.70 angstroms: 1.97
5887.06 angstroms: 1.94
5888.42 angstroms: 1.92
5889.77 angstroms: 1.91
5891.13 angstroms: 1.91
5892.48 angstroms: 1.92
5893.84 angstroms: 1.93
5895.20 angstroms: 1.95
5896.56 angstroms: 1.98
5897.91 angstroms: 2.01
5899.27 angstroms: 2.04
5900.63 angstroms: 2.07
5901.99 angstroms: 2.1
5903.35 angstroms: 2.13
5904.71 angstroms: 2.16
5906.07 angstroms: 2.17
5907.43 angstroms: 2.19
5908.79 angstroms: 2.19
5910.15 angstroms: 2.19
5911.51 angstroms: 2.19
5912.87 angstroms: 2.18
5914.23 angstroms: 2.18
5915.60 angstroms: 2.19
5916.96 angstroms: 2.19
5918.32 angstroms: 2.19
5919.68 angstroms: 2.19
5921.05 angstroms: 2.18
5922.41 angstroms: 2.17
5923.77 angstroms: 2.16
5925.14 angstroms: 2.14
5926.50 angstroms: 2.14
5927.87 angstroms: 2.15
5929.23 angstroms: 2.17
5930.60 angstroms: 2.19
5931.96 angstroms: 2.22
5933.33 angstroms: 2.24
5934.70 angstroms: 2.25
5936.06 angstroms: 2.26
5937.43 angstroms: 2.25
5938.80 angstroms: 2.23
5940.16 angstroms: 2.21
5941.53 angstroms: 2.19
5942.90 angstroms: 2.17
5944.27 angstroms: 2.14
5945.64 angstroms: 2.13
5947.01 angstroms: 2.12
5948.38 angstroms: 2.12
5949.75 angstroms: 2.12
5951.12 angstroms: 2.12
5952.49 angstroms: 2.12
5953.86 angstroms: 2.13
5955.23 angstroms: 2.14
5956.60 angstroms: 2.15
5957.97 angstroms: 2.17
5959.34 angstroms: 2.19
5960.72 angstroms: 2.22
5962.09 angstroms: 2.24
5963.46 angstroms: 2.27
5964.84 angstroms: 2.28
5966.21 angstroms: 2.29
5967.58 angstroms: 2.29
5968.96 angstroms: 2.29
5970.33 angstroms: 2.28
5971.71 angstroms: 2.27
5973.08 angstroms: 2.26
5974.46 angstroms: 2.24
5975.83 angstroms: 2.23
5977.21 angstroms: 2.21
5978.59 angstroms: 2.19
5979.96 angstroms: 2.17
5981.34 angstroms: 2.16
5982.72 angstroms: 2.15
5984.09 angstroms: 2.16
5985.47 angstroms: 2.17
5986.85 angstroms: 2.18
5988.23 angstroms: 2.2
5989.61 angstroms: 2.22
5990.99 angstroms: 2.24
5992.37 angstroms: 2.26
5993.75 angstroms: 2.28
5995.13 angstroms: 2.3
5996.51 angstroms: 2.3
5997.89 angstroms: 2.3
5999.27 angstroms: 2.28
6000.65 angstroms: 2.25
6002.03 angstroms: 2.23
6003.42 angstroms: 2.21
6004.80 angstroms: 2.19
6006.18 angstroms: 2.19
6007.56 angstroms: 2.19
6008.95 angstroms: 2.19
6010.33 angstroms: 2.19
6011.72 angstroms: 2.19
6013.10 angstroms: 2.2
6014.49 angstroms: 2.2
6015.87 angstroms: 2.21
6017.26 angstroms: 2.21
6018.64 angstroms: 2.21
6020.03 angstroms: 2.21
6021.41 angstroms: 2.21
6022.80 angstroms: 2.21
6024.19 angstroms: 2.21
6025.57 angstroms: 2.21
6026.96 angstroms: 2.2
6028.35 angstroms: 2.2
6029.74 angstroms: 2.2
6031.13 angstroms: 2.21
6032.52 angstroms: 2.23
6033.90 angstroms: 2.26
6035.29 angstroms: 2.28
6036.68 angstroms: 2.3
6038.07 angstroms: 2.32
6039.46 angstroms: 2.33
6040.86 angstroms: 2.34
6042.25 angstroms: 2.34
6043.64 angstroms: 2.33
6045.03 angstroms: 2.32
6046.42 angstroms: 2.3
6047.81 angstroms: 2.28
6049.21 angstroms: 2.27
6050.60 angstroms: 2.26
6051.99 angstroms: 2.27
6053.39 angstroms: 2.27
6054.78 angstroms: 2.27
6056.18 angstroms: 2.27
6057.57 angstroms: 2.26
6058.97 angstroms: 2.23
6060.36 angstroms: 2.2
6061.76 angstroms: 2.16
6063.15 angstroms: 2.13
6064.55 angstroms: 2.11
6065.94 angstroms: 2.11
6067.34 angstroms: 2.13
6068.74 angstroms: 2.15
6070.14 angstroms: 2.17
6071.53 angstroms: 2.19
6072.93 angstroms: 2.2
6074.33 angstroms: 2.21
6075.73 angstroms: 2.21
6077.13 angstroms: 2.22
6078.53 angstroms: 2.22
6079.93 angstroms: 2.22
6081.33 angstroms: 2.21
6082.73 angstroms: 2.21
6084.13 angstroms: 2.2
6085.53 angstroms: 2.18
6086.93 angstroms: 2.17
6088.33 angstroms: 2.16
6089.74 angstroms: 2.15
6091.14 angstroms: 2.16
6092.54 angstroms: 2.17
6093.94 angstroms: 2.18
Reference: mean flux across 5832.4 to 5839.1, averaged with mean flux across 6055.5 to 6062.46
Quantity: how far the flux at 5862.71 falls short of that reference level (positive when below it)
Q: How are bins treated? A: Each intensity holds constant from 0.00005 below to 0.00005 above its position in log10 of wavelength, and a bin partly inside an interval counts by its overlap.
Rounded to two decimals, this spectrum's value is 0.11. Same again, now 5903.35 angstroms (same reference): 0.17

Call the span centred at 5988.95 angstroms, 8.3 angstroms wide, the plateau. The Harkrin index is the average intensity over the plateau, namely 2.21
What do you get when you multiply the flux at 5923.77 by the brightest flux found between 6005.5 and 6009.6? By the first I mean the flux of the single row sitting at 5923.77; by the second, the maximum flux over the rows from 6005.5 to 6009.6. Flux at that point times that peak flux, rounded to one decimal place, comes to 4.7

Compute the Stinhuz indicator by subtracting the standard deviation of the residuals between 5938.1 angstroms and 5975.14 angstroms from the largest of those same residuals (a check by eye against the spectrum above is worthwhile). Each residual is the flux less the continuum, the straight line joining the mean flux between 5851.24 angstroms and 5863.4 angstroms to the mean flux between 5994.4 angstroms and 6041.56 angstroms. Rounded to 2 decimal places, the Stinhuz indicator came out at 0.01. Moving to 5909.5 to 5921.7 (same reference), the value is -0.01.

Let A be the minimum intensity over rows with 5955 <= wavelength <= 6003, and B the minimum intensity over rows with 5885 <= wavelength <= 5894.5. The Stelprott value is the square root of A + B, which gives 2.01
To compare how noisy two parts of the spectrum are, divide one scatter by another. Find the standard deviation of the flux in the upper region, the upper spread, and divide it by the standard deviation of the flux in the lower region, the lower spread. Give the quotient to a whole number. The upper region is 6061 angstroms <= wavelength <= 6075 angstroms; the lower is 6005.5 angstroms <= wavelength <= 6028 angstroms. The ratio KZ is 4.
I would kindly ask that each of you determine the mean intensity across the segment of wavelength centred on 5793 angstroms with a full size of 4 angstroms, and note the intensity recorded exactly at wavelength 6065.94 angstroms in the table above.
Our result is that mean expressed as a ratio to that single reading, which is 1.11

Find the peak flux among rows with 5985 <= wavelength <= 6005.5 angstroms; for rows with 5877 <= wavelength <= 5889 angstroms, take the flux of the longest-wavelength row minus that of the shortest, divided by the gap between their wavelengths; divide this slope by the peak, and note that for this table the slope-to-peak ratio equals -0.010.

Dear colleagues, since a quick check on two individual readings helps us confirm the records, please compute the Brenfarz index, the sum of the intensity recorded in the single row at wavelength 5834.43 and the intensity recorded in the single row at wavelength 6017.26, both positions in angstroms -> 4.59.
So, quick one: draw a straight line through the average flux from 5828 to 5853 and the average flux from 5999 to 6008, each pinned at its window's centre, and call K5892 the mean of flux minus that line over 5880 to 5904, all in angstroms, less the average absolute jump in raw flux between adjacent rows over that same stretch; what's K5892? -0.31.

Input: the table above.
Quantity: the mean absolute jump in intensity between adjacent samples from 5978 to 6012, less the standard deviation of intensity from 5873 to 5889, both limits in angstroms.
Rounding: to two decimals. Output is -0.10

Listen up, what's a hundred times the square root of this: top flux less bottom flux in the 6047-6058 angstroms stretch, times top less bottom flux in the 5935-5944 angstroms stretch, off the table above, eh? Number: 4.2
